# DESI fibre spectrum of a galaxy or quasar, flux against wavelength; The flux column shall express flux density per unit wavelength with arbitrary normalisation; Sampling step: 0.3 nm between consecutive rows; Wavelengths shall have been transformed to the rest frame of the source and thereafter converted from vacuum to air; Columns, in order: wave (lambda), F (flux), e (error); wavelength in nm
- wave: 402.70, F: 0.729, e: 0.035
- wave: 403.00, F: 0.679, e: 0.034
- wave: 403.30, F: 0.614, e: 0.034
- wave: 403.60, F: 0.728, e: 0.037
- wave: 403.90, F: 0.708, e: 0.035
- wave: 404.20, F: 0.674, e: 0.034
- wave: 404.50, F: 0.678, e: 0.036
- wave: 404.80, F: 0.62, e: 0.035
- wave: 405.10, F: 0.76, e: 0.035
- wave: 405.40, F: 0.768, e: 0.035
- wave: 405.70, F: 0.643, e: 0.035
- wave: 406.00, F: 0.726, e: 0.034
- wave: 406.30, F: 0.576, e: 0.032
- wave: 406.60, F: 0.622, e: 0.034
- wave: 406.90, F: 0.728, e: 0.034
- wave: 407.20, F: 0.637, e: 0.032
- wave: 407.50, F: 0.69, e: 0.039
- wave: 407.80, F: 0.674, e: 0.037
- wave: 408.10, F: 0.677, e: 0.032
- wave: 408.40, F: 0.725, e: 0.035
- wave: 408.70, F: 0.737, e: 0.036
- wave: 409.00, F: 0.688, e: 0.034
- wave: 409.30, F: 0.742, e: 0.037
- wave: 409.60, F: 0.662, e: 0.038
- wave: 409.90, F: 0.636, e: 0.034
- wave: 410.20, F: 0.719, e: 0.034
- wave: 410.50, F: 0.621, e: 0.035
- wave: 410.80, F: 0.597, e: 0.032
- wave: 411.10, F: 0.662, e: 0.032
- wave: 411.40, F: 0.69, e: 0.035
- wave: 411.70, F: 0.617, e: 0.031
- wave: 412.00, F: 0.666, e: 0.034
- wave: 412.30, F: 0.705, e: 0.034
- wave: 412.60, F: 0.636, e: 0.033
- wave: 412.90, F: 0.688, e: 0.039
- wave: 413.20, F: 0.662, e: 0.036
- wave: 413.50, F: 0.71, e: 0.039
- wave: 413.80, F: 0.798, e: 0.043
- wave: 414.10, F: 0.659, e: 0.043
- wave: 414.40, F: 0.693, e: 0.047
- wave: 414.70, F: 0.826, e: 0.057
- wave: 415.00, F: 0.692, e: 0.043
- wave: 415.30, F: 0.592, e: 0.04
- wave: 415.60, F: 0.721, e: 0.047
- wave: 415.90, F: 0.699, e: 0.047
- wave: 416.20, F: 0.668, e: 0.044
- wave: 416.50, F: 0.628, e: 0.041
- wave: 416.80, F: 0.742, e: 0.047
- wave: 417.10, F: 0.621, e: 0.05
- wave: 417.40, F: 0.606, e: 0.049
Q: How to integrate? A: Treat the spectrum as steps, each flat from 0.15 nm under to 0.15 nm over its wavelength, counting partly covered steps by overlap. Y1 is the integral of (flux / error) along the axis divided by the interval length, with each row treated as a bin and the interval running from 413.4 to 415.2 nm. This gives 16.1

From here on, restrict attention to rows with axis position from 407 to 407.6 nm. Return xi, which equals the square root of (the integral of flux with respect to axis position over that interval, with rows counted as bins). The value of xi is 0.632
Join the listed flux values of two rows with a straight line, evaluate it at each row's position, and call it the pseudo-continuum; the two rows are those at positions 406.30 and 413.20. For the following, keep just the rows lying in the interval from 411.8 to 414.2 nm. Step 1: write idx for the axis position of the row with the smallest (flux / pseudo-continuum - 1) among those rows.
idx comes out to 412.60 nm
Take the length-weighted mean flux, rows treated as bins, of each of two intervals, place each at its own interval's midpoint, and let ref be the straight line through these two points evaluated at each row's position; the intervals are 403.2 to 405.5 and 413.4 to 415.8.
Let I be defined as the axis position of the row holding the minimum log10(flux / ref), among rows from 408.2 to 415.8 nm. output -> 415.30 nm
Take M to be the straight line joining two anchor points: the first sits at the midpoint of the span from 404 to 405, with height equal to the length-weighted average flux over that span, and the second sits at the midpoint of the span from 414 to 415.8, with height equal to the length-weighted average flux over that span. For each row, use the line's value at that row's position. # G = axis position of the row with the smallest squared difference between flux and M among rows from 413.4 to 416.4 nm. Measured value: 415.90 nm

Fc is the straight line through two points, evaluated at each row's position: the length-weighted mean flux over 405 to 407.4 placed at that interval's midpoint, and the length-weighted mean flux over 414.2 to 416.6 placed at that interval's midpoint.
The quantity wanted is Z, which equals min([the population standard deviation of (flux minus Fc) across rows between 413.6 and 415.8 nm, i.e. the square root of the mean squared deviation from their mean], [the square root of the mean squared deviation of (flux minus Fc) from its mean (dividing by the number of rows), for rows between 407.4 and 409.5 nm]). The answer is 0.026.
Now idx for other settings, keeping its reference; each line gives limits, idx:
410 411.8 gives 410.80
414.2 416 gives 415.30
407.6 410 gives 409.90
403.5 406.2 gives 404.80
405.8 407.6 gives 406.30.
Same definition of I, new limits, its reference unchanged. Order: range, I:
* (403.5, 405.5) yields 404.80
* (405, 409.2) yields 406.30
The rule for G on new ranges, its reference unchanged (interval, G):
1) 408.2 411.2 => 409.00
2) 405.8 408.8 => 408.10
